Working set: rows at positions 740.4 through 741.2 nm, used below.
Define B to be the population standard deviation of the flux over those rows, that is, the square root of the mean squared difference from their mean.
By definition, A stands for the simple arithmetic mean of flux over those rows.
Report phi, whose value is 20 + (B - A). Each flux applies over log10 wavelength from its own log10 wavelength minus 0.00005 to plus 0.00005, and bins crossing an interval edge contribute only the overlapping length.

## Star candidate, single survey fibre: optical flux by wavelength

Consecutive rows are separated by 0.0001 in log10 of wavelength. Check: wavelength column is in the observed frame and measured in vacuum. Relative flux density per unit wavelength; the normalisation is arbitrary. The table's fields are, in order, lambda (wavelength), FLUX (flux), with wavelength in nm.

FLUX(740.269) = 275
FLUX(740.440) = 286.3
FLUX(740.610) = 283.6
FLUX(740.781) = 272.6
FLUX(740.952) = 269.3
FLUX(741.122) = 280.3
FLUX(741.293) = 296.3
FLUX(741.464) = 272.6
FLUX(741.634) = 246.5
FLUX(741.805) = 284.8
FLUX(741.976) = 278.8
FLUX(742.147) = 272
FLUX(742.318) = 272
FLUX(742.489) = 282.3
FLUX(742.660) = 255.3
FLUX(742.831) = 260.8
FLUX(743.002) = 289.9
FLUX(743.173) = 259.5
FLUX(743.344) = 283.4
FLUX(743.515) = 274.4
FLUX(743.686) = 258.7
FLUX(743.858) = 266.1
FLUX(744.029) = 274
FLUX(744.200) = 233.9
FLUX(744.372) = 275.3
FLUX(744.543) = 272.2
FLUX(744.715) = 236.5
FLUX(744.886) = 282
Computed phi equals -251.9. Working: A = 278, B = 6.5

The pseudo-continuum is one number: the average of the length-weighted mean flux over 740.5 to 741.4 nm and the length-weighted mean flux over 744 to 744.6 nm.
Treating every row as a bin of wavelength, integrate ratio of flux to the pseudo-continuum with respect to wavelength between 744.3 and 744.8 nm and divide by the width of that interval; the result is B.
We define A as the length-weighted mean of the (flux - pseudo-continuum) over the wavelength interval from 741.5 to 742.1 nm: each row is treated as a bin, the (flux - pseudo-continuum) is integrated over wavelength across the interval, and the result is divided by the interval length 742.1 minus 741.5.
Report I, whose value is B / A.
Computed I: -0.9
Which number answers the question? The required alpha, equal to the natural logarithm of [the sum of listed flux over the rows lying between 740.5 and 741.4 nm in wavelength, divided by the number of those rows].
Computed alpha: 5.64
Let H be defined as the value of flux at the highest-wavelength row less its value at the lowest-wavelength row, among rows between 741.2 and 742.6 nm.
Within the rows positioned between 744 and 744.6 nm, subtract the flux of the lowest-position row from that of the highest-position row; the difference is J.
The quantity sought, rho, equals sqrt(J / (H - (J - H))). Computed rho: 0.3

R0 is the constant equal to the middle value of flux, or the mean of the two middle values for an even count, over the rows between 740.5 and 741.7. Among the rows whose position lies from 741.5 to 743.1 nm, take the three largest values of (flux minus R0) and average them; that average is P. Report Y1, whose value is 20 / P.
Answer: 1.5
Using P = 13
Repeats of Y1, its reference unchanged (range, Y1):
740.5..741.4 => 1.4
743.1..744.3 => 4.3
